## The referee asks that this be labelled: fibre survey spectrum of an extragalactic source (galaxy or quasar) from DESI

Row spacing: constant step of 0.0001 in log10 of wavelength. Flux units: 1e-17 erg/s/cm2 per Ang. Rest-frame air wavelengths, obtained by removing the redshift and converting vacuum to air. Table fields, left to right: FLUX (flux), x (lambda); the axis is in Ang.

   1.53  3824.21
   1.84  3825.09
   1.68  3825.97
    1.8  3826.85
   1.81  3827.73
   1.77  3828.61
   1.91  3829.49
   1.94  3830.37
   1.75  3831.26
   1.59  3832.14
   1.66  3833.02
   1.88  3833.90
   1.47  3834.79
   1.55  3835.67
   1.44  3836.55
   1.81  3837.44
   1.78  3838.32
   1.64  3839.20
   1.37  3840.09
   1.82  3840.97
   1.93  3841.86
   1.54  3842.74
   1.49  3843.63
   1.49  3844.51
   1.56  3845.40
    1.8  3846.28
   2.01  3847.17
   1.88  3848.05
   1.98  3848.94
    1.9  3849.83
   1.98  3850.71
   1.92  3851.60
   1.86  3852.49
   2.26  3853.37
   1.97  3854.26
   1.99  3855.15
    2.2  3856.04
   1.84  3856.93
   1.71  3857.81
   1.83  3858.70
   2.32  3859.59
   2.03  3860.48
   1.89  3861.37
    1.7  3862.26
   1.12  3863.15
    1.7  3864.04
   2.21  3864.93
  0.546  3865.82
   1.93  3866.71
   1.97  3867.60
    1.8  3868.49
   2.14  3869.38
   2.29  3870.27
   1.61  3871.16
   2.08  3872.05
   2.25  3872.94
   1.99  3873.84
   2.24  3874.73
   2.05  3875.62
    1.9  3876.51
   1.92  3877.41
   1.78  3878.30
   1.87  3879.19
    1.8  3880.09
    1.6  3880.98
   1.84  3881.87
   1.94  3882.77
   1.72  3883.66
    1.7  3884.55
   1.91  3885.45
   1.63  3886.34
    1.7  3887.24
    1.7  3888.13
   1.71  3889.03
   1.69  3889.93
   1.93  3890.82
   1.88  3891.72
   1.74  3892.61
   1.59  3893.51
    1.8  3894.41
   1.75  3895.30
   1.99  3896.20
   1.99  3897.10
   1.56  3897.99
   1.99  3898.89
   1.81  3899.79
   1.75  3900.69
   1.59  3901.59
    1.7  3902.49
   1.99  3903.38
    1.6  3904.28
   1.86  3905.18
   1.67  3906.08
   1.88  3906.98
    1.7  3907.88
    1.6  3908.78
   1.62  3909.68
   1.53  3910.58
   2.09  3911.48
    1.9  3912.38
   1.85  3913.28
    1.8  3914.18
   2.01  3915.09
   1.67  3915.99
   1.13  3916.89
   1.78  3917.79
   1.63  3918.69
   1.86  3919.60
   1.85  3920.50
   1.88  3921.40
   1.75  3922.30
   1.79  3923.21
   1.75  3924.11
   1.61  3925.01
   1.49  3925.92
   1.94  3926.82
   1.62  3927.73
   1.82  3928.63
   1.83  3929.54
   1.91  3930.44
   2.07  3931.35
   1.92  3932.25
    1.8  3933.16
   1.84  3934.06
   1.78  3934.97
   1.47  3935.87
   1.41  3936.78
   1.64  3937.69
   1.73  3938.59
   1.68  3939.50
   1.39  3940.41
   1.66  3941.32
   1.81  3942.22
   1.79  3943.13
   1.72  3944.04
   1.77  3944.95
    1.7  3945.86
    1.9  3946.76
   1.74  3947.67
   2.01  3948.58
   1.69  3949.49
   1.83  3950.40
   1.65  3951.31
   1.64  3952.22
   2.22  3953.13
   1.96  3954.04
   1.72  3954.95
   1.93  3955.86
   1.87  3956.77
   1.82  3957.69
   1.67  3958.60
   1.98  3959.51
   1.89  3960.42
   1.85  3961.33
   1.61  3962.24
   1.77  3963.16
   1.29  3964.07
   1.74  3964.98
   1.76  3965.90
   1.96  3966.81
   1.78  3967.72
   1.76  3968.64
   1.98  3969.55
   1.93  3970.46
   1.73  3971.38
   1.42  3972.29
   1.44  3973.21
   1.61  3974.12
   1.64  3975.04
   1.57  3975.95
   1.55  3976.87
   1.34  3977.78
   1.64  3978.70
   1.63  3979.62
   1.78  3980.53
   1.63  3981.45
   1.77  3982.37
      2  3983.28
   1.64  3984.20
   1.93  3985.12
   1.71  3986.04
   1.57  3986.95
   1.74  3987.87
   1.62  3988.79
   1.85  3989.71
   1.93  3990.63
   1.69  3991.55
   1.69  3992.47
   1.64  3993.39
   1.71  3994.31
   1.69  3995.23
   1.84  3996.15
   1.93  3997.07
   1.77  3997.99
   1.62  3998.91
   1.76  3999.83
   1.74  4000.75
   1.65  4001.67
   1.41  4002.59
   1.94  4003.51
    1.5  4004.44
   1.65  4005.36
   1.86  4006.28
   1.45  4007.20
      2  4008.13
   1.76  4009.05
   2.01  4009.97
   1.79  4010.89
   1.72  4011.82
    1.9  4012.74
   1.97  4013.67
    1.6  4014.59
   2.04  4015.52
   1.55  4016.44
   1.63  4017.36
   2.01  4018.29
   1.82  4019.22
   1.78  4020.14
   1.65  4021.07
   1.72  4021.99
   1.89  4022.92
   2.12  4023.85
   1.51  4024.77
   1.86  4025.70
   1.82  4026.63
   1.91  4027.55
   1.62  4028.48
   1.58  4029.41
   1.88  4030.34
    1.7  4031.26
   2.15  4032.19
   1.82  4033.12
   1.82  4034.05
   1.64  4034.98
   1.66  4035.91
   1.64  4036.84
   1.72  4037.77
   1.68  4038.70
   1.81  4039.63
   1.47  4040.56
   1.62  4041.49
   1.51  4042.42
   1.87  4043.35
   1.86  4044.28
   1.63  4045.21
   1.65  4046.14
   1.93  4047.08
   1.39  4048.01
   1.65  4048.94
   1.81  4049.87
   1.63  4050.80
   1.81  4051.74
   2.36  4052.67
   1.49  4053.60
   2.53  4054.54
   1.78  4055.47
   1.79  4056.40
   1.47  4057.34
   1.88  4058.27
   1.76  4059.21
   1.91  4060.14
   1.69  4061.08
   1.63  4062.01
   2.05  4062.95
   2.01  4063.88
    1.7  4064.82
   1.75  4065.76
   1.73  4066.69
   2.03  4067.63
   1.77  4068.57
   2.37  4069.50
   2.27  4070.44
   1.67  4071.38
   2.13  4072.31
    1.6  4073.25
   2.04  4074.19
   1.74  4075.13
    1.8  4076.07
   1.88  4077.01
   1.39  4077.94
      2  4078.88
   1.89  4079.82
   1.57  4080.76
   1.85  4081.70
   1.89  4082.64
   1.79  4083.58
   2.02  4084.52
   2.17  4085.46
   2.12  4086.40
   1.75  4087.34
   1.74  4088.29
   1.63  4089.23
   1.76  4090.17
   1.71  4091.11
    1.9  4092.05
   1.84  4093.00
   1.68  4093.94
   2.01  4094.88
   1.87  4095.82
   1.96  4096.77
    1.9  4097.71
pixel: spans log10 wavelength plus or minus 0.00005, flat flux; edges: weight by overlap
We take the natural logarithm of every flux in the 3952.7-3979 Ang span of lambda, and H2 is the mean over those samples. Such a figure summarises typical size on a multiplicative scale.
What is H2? 0.546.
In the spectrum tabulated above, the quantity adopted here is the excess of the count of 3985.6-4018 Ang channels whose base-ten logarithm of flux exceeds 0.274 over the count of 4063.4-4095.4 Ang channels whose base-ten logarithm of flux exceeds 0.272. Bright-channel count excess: -7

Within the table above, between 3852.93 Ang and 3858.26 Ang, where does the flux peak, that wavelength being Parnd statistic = 3853.37 Ang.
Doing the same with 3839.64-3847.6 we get 3847.17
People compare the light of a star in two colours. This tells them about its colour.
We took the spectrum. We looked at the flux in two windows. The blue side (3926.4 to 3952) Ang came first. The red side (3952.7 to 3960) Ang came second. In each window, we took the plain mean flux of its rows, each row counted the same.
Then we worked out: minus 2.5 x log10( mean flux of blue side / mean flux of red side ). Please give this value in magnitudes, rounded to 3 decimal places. 0.084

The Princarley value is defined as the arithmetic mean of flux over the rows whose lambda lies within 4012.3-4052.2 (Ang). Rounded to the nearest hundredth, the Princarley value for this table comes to 1.75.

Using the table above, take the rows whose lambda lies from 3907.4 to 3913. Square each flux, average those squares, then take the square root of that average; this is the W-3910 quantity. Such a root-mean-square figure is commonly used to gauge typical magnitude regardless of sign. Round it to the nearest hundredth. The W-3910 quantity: 1.75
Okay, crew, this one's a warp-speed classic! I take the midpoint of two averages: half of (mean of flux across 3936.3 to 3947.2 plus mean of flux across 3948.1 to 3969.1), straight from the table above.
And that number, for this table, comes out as 1.74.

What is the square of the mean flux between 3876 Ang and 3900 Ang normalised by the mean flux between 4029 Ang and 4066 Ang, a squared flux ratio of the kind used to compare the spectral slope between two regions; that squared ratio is 1.03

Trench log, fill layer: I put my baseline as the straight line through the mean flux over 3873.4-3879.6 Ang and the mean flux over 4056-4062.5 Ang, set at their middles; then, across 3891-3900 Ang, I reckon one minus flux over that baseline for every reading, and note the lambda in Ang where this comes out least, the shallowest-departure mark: 3898.89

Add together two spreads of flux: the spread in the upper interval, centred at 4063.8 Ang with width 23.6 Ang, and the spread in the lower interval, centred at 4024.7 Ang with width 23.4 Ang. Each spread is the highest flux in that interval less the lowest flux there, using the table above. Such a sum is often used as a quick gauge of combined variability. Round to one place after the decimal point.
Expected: 1.7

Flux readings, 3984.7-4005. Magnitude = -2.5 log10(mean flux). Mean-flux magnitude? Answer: -0.591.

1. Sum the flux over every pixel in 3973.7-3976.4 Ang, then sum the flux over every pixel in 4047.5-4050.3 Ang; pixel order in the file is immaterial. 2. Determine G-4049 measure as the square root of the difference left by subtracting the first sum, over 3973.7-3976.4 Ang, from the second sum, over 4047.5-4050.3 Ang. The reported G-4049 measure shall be 0.17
